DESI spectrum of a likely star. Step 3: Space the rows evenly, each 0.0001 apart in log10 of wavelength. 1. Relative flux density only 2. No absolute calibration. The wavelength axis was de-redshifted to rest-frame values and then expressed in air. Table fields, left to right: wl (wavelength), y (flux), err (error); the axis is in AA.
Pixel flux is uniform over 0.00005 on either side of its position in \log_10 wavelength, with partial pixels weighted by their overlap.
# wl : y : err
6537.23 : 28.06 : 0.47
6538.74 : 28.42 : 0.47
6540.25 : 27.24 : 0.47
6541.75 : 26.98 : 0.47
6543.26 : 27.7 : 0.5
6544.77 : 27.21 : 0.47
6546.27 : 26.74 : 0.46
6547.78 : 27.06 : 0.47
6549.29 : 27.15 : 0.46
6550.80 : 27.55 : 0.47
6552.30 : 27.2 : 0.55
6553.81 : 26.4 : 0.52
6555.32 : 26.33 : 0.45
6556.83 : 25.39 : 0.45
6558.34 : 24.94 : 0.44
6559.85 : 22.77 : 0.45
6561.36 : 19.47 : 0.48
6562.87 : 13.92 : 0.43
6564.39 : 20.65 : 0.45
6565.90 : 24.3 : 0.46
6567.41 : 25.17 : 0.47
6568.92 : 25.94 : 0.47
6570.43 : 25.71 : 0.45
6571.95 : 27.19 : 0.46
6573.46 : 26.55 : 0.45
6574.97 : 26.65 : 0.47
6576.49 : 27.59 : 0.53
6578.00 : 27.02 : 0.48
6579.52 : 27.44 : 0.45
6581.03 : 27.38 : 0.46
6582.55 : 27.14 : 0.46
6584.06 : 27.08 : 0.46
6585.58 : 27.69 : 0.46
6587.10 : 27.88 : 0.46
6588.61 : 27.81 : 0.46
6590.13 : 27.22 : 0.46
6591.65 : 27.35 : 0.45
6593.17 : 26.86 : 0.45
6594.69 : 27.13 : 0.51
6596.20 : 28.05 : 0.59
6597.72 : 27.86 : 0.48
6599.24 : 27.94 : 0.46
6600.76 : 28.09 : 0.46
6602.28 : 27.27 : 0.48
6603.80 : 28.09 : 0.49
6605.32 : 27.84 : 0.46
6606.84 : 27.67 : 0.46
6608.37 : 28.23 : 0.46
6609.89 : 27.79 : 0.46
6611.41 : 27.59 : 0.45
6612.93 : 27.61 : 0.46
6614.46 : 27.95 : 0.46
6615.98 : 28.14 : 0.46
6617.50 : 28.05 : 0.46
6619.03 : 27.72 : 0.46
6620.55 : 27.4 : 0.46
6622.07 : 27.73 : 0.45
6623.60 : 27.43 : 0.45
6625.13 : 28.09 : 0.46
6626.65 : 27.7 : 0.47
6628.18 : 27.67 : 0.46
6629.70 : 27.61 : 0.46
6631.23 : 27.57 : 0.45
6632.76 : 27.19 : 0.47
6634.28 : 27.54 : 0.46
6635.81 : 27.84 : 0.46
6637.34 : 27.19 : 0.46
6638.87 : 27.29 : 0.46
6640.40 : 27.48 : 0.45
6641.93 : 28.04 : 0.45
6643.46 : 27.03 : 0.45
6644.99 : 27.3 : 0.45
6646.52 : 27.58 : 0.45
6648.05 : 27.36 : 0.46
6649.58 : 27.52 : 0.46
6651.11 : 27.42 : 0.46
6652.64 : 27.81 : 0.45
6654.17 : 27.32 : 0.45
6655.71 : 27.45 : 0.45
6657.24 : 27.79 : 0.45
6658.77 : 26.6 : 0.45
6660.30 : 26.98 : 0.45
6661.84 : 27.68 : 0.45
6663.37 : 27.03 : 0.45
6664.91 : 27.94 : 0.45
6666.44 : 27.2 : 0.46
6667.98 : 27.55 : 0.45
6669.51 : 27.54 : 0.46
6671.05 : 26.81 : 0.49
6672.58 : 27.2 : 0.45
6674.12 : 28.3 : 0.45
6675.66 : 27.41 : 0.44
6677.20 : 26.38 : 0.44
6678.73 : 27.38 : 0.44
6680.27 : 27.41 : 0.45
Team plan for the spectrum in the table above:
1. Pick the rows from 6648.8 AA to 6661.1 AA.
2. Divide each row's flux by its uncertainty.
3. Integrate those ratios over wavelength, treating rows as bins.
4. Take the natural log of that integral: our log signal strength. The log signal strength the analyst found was 6.6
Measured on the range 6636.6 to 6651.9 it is 6.8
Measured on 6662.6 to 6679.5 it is 6.9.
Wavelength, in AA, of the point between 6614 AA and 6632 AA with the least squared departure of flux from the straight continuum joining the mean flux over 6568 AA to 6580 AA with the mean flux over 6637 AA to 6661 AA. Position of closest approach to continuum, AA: 6620.55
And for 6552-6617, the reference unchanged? 6593.17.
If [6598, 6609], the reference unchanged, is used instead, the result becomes 6602.28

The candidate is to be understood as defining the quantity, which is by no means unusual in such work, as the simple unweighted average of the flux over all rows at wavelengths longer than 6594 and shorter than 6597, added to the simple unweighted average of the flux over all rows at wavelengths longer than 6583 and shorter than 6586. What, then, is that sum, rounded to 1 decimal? 55.0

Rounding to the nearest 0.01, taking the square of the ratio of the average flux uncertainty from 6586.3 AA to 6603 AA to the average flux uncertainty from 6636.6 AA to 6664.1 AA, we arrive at 1.12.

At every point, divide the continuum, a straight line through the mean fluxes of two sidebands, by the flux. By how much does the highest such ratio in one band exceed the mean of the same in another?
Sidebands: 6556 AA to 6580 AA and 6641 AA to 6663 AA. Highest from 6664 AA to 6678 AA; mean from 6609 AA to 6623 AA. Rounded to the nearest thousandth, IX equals 0.133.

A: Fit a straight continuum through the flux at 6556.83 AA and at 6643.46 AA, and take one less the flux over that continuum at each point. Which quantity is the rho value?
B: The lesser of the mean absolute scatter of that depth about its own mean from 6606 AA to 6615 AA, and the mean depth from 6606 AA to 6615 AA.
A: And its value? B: -0.053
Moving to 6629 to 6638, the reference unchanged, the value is -0.024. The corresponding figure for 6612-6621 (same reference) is -0.049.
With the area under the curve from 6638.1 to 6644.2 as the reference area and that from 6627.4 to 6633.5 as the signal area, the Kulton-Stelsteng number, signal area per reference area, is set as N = 1.00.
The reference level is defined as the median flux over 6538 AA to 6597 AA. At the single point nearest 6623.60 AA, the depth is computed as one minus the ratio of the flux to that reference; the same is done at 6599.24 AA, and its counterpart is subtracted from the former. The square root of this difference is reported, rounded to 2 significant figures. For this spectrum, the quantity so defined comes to 0.14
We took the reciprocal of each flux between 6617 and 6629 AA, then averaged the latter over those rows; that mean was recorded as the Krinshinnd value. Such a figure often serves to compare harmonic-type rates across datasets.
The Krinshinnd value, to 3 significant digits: 0.0361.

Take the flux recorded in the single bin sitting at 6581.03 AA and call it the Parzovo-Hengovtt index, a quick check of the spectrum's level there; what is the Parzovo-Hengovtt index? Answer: 27.38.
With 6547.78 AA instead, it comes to 27.06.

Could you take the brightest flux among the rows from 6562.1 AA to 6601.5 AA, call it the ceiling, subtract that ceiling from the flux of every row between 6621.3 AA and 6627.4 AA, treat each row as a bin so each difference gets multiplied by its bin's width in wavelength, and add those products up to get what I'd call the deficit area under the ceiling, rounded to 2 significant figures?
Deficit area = -2.2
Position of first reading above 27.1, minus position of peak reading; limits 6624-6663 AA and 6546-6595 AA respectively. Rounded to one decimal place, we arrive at 38.0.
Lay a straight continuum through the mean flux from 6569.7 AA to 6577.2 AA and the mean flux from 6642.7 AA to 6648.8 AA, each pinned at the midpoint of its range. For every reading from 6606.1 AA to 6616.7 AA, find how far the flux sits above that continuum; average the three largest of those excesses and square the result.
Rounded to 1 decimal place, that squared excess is 1.1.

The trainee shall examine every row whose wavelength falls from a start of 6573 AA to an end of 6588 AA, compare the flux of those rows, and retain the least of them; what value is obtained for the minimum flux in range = 26.55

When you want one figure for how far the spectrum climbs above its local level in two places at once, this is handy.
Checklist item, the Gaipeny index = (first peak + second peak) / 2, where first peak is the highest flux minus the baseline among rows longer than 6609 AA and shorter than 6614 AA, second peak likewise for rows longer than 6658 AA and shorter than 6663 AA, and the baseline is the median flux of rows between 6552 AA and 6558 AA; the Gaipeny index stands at 1.37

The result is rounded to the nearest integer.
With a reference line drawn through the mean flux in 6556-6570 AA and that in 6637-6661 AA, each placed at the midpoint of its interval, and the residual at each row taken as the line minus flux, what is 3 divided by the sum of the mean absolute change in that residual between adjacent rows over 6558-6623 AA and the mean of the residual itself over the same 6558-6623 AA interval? -2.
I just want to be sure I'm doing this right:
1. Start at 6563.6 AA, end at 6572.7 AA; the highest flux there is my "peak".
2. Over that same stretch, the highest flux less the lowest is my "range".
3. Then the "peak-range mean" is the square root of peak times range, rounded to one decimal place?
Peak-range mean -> 13.3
